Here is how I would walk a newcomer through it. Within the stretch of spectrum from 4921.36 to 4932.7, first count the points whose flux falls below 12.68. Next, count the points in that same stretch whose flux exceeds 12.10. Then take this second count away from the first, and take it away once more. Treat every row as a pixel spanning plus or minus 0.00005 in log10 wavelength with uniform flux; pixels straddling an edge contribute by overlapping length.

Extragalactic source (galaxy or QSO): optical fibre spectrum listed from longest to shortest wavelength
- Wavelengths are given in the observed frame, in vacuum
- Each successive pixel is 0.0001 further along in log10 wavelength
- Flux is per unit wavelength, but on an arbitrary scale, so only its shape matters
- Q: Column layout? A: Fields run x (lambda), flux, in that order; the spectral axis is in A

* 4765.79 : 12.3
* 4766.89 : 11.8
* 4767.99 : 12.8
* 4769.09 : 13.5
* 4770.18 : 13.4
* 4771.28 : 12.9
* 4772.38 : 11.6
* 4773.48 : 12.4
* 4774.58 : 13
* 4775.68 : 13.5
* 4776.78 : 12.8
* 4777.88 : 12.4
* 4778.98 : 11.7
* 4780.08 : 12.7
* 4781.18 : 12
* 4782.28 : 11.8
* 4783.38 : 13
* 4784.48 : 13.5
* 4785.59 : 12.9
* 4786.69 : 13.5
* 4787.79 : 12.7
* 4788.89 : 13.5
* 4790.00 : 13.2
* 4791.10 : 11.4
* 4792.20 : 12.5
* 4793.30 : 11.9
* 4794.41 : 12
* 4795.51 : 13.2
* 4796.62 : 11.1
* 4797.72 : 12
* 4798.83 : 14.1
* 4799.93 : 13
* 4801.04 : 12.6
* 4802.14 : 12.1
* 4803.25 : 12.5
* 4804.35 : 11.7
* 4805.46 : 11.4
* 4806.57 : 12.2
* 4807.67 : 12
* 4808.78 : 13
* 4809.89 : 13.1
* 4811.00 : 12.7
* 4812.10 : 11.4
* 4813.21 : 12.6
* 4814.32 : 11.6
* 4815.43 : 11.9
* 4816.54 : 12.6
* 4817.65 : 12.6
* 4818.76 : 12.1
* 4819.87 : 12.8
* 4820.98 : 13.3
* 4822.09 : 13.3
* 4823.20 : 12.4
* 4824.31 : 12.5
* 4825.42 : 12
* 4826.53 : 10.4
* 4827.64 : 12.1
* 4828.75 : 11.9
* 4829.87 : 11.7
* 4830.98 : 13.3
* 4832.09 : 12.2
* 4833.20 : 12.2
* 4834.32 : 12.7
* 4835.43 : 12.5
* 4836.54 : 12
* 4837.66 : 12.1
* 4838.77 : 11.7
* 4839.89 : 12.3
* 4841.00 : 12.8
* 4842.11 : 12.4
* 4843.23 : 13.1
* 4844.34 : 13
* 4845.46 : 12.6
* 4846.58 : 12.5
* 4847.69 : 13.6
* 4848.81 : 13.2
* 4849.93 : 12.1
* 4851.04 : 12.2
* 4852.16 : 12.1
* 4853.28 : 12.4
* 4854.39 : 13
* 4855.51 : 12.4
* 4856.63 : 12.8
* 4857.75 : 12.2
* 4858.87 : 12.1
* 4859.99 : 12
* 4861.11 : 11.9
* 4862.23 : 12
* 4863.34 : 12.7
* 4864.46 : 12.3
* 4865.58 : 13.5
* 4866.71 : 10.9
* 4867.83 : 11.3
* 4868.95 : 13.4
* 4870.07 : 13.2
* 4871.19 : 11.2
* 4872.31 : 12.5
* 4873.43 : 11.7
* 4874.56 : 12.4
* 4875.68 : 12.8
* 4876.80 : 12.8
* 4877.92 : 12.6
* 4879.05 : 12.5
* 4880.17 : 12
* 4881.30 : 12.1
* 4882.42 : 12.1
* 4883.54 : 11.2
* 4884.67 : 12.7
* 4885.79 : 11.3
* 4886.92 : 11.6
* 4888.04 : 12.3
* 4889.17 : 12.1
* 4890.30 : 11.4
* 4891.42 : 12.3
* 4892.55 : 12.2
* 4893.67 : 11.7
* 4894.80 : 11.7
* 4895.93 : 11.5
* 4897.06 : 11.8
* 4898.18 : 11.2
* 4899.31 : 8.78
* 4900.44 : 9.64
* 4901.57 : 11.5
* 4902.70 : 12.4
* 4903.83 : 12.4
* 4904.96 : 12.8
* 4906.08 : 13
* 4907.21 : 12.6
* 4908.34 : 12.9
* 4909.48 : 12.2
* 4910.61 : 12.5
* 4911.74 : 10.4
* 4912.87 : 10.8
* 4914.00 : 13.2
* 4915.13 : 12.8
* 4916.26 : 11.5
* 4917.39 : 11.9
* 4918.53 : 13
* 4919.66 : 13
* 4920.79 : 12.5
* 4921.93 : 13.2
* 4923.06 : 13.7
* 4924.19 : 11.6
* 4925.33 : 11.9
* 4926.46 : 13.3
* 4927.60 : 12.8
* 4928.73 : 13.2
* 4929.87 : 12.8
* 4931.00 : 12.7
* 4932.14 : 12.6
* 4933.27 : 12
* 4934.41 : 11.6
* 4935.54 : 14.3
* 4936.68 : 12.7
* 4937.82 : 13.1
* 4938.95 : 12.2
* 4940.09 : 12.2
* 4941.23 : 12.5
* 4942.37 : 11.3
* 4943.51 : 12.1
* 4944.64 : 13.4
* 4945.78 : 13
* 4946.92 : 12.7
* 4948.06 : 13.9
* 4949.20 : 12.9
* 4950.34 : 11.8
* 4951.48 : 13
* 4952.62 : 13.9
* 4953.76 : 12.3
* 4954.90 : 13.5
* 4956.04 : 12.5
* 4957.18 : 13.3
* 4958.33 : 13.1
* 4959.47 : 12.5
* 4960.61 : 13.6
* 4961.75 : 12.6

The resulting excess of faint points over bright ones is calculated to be -13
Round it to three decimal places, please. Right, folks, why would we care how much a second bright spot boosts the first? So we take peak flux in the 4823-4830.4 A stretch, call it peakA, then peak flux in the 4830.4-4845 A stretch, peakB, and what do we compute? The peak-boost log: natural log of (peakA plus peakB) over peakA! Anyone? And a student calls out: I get 0.725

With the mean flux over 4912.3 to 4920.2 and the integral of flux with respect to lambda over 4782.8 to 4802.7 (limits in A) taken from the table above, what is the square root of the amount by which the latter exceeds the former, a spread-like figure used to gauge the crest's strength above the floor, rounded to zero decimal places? 15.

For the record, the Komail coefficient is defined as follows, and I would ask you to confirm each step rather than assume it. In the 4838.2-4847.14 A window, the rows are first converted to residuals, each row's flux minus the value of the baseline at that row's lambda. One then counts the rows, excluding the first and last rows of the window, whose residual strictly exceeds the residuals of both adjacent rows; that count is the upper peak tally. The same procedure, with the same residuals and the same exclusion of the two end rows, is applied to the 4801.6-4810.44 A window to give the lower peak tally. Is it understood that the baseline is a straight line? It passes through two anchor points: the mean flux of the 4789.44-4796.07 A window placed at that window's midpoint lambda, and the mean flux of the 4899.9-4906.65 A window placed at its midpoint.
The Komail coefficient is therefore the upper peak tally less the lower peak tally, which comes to 0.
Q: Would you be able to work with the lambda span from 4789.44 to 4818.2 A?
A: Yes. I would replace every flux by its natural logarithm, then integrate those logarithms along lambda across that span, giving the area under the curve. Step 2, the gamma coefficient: 72.2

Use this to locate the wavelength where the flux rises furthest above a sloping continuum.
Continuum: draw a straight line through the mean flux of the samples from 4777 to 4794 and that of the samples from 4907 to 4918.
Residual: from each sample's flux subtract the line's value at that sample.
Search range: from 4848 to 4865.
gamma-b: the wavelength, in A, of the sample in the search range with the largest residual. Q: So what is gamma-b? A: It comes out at 4848.81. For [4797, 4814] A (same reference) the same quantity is 4798.83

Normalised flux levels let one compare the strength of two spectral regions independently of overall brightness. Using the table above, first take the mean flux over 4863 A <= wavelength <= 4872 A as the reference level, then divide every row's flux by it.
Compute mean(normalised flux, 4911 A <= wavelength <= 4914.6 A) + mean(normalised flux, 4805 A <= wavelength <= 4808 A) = 1.90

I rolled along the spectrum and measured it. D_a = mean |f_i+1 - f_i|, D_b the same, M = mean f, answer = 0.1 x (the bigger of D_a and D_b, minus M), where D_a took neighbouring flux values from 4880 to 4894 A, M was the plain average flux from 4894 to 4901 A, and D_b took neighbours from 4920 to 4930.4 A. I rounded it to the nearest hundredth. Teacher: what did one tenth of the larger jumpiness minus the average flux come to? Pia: -1.00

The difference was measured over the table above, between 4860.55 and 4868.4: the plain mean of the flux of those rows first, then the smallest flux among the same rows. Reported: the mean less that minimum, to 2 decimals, 1.19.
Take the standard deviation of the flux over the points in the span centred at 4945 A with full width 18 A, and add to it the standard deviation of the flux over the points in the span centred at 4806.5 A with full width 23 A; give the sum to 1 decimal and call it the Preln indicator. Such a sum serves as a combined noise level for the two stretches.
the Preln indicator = 1.4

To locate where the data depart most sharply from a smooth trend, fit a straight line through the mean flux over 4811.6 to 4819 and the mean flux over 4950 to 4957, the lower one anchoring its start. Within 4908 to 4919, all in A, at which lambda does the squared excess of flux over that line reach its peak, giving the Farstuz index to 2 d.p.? 4911.74 A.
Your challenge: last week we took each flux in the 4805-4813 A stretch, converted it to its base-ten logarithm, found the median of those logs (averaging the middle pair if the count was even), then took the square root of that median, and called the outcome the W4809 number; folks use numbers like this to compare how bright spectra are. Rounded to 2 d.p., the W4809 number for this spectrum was 1.04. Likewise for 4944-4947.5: 1.06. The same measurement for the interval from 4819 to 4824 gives 1.06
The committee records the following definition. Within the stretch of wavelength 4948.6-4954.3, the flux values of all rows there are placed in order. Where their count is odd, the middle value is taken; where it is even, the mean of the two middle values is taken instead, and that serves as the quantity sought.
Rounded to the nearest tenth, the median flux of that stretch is 12.9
